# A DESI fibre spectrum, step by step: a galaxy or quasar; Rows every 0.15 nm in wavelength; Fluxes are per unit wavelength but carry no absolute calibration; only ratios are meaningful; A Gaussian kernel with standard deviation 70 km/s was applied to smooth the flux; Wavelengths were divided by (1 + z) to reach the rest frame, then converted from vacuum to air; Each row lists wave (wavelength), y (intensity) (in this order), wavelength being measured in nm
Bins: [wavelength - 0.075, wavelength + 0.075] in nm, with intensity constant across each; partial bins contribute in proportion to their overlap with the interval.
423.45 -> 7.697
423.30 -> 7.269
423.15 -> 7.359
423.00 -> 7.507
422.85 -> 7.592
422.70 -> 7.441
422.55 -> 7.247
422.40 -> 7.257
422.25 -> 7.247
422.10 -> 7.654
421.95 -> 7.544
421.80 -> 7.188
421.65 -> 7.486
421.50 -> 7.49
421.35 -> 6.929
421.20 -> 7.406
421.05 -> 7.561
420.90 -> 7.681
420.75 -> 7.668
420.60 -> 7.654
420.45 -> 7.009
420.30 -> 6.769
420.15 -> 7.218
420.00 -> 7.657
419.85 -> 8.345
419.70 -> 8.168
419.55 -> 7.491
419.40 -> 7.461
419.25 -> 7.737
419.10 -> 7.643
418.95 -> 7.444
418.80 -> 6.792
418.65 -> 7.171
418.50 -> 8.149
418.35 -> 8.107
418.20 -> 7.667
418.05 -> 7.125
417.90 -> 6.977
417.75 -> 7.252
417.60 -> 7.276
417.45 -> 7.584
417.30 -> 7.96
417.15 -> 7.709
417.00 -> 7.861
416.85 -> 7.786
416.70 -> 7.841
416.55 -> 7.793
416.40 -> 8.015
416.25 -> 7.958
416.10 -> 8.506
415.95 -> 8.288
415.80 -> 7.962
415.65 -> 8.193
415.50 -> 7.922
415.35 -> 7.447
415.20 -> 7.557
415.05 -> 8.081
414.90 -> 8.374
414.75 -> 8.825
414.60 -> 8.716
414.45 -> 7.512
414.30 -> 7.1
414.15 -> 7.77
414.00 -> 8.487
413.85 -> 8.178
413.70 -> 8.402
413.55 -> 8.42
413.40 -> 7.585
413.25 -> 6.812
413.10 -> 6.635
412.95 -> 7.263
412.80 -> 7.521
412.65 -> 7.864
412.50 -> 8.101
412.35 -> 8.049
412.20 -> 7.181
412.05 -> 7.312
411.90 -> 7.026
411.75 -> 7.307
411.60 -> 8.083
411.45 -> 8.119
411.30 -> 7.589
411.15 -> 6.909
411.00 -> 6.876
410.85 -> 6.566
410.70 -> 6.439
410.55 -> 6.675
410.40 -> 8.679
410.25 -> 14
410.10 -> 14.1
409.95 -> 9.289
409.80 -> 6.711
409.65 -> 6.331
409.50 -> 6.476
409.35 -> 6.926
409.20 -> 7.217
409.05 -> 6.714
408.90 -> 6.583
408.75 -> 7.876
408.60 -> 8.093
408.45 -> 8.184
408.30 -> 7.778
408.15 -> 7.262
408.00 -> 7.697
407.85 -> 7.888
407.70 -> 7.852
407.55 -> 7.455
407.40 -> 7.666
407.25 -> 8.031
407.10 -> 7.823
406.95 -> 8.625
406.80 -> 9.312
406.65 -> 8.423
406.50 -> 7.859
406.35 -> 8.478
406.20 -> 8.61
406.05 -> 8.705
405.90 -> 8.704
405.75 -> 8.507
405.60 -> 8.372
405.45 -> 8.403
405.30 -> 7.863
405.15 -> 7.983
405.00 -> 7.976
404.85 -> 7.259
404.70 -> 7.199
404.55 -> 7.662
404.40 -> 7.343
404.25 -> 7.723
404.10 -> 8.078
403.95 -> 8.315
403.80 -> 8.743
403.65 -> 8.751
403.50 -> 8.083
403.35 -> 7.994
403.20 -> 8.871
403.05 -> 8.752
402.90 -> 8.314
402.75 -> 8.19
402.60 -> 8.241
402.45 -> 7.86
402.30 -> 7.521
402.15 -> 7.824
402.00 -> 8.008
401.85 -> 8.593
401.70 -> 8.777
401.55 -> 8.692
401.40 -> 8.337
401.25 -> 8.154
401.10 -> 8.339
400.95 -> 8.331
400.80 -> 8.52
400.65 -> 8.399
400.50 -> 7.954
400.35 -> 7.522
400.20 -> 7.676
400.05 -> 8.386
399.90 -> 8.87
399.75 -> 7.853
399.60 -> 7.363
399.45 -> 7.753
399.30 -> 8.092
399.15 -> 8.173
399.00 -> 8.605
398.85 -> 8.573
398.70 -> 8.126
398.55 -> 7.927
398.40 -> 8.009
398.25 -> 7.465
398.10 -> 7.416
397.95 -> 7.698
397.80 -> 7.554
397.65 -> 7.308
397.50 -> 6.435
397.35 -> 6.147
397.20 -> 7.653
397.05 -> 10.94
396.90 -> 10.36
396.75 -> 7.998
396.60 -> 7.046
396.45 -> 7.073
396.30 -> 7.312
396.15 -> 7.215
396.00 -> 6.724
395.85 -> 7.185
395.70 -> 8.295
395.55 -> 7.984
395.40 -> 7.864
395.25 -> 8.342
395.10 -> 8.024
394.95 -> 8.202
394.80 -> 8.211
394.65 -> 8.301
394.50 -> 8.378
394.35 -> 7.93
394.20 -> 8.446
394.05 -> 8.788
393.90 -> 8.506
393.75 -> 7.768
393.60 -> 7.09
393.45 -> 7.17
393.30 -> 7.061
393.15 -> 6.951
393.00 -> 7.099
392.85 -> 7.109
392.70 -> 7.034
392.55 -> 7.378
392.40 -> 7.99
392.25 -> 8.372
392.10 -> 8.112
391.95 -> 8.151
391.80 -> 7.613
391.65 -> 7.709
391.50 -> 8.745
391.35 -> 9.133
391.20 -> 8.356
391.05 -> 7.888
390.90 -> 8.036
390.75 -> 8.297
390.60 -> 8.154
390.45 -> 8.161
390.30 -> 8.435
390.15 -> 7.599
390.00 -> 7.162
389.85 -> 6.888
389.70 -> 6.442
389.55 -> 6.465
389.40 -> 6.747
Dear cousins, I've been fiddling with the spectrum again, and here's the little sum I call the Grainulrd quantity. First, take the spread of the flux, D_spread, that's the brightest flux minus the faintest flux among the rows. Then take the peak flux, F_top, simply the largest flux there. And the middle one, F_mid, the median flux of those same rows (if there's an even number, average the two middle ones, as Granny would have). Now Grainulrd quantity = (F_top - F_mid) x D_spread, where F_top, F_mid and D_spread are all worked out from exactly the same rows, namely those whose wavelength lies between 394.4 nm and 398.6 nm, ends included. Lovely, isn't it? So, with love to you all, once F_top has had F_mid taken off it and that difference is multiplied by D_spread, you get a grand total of 15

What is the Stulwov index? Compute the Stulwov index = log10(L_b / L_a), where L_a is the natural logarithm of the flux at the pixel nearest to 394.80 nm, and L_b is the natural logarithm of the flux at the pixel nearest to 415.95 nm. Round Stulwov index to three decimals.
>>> 0.002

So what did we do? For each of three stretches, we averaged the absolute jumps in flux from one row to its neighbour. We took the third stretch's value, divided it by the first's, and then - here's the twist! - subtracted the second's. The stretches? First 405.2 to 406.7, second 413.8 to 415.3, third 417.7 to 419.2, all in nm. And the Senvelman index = 1.1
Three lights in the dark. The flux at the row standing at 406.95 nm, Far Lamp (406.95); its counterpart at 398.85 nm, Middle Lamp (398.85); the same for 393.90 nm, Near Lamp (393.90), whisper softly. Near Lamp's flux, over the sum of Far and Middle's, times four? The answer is 1.98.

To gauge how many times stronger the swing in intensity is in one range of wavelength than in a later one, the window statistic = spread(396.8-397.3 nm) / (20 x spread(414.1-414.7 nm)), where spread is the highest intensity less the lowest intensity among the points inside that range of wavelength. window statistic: 0.102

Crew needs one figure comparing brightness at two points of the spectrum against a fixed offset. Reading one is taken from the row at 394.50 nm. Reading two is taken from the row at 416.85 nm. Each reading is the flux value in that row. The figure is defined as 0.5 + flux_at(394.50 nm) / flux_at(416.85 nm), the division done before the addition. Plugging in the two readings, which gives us 1.58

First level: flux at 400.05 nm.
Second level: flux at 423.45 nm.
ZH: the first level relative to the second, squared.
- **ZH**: 1.2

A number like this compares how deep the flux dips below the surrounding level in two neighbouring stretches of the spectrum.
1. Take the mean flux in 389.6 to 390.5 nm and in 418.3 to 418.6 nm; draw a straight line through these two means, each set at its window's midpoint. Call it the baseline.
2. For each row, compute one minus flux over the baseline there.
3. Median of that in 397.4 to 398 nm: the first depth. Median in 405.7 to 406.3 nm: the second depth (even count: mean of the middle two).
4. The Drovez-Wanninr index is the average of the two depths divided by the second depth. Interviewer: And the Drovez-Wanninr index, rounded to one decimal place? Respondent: 0.4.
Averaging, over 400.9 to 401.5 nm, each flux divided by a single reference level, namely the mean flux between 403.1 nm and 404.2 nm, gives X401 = 0.99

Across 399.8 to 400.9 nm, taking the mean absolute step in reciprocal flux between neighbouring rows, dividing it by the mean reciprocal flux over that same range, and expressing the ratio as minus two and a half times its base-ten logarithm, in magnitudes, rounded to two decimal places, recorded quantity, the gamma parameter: 3.28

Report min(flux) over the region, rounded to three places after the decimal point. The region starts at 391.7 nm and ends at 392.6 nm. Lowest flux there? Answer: 7.378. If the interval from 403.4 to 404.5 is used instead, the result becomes 7.343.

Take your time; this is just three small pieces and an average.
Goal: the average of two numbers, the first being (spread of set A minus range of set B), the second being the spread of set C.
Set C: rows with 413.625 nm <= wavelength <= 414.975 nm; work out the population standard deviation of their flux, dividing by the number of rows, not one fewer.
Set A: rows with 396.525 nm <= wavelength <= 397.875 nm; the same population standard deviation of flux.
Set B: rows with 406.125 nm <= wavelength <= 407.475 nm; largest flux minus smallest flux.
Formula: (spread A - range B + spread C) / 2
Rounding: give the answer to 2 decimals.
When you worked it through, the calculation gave 0.23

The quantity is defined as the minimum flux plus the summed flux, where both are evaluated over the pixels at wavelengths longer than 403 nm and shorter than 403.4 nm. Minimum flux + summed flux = 34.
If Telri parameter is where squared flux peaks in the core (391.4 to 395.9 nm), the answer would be 394.05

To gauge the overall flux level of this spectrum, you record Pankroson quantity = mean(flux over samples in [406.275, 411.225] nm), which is 7.96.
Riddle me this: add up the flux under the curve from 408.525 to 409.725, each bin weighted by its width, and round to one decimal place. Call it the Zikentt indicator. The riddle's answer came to 8.4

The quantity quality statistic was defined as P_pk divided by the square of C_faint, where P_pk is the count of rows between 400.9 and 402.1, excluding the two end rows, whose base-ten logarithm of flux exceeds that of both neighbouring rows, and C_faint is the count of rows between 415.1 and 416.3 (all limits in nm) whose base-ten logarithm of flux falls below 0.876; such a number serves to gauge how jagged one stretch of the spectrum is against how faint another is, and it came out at 2.00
